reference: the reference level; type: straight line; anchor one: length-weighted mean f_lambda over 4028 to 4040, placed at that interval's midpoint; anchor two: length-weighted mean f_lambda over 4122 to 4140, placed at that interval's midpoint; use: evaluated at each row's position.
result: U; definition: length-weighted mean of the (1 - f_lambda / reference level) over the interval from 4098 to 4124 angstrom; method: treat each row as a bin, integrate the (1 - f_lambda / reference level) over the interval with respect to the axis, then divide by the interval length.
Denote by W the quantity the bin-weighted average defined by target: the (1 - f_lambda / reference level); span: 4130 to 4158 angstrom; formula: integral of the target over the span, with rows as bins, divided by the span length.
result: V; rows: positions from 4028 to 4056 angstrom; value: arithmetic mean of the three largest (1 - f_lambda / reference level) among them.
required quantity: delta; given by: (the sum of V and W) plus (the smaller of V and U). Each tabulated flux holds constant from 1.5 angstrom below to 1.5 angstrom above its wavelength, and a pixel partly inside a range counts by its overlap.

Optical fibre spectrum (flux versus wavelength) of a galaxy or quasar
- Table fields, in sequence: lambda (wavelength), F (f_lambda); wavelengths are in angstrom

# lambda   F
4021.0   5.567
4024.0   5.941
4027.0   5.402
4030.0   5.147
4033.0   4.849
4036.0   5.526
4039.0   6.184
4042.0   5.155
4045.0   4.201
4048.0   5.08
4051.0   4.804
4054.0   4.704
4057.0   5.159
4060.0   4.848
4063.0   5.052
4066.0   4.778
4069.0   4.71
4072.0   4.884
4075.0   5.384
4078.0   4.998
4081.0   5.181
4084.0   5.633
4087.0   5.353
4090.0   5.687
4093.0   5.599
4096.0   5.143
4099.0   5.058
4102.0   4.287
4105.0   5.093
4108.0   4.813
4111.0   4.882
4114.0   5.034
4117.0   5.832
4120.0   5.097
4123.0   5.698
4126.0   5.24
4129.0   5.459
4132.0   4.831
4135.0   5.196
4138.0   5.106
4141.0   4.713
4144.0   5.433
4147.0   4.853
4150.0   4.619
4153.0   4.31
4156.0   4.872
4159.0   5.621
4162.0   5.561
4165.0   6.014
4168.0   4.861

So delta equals 0.24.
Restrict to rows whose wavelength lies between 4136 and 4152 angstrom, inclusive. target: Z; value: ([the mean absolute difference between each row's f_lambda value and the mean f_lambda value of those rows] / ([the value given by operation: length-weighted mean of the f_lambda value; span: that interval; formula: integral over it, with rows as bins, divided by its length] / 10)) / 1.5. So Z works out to 0.35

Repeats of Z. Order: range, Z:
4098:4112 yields 0.31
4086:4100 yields 0.27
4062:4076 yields 0.28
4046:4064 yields 0.21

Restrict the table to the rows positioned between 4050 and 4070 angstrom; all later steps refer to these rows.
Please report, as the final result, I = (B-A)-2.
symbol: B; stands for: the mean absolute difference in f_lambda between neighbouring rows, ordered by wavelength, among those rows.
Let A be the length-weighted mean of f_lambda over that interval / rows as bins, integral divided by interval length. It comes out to -6.64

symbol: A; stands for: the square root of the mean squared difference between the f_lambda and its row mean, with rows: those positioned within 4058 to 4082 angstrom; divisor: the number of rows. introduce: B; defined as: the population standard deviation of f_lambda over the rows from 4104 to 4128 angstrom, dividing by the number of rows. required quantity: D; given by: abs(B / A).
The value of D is 1.6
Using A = 0.21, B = 0.34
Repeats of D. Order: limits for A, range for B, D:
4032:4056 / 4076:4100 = 0.5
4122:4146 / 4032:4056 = 1.8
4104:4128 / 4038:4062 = 1.5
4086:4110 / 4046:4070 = 0.4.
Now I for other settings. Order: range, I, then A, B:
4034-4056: -6.44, 5.09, 0.65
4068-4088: -6.84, 5.17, 0.33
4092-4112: -6.56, 4.97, 0.41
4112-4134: -6.73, 5.30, 0.57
